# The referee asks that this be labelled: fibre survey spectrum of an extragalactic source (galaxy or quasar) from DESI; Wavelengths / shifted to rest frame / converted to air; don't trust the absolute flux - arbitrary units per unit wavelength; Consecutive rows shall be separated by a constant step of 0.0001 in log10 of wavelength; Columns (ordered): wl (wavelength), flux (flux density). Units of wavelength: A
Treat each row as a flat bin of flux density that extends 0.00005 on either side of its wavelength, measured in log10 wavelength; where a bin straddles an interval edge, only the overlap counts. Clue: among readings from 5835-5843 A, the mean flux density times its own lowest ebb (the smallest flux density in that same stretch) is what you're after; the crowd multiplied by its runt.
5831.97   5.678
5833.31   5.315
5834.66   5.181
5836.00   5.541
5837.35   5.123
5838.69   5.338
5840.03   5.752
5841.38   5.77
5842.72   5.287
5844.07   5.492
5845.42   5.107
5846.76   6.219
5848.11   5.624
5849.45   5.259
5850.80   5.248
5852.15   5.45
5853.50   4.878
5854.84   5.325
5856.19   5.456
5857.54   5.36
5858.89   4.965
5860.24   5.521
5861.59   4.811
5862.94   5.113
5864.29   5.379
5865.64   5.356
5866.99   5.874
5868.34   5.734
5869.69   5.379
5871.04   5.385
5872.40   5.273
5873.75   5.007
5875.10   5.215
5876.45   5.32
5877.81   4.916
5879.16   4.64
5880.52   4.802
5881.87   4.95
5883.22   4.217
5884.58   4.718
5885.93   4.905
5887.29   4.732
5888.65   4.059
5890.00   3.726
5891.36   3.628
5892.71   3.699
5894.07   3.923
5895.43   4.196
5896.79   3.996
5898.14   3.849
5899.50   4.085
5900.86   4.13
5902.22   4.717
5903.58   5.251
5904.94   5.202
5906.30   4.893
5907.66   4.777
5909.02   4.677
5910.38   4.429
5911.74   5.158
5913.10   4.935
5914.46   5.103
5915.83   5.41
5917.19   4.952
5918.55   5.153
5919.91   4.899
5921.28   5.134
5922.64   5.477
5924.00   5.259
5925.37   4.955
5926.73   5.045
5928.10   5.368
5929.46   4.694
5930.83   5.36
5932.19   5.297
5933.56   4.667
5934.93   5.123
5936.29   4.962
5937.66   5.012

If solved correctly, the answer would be 28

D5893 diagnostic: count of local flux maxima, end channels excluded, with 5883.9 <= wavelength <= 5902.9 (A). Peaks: 2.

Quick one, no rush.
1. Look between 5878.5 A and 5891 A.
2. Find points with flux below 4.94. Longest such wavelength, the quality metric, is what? 5890.00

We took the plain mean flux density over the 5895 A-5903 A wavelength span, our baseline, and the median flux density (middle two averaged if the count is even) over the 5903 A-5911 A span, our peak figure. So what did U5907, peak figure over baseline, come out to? 1.16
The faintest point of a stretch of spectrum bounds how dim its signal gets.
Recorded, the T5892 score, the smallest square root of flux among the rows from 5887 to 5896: 1.90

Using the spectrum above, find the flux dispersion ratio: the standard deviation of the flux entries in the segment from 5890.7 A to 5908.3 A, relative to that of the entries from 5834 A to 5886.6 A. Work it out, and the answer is 1.5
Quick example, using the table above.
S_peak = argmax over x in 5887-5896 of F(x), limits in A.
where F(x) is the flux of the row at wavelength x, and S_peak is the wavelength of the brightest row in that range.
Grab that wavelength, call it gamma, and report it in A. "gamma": 5887.29 A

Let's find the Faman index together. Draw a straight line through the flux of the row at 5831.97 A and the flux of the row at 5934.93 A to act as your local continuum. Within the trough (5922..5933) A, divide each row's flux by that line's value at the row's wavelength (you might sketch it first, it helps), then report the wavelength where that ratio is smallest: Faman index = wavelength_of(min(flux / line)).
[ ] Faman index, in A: 5929.46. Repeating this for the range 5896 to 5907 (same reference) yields 5898.14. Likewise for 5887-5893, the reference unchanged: 5891.36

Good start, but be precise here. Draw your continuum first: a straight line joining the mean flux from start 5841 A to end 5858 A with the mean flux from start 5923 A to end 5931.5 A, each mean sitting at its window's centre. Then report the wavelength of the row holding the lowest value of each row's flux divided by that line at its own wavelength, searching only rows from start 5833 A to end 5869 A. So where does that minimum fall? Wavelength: 5861.59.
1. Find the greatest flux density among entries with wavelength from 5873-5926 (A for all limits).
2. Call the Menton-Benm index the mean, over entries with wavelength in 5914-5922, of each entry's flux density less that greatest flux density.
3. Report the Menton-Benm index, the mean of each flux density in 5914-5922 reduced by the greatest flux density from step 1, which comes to -0.37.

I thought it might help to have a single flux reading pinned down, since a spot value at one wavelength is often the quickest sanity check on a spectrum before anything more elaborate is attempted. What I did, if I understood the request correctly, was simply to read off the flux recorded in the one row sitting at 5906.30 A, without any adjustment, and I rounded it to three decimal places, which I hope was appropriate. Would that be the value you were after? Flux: 4.893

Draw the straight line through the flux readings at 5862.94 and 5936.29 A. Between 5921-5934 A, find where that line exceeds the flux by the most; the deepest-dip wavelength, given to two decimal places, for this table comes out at 5933.56 A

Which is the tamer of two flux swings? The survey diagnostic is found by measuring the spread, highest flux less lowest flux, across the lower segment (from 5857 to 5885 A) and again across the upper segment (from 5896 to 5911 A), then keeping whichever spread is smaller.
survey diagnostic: 1.4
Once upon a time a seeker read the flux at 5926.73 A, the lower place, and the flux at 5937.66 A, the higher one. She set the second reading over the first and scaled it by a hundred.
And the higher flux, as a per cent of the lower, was 99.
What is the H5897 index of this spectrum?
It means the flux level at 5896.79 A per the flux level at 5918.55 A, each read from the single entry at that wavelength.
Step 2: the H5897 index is 0.78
